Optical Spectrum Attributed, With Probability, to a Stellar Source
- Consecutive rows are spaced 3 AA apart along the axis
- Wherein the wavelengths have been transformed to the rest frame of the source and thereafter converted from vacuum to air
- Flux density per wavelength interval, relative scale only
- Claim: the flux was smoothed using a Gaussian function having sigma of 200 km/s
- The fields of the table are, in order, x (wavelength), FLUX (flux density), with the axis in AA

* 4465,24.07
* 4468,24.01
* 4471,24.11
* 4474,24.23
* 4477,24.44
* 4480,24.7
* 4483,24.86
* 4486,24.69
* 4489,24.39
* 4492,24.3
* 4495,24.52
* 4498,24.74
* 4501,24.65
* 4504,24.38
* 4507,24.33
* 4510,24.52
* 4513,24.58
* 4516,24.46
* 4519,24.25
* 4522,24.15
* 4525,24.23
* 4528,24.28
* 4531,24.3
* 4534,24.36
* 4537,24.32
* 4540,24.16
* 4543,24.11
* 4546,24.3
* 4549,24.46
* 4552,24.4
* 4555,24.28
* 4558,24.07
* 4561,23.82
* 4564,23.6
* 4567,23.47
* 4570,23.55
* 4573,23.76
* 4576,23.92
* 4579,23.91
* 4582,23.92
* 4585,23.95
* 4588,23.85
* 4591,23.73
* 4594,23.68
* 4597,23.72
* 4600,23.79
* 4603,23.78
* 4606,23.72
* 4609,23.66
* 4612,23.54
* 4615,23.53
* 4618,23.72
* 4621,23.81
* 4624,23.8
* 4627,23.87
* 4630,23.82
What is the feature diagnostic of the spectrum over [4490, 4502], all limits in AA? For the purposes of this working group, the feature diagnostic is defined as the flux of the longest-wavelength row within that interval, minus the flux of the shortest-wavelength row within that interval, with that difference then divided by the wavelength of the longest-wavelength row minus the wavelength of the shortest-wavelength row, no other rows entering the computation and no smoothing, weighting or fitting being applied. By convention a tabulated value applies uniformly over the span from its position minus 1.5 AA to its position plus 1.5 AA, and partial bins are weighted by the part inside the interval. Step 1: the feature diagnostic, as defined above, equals 0.039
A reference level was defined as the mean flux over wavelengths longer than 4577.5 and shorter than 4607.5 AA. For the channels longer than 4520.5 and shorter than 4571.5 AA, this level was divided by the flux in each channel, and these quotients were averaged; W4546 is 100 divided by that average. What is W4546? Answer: 101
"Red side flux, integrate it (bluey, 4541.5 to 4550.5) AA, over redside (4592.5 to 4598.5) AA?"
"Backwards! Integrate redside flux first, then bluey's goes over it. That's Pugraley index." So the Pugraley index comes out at 1.5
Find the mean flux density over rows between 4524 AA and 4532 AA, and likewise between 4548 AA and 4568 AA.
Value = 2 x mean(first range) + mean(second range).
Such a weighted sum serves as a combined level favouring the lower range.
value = 72.6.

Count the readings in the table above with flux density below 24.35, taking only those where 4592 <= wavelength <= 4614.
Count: 7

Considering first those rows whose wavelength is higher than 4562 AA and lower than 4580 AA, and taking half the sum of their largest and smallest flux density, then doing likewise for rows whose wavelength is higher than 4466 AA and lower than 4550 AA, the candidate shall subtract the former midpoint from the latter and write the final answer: 0.74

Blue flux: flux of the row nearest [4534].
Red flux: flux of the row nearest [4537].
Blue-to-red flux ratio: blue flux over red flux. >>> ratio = 1.00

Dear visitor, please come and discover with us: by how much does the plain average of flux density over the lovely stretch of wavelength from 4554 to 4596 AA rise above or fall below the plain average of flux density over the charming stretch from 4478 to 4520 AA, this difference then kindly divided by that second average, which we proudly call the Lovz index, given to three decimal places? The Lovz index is -0.029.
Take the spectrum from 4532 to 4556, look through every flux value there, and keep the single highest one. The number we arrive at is 24.46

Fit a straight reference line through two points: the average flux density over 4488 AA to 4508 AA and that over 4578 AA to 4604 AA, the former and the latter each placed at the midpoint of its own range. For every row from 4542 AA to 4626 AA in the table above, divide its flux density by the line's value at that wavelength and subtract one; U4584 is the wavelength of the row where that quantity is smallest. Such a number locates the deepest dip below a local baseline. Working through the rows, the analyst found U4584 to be 4567 AA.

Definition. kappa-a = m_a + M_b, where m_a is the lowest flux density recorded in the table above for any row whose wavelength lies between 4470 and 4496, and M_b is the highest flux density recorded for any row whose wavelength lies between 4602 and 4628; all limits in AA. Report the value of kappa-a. 48.0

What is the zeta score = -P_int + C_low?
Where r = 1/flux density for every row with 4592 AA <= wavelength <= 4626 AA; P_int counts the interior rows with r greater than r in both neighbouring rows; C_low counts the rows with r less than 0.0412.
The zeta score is -1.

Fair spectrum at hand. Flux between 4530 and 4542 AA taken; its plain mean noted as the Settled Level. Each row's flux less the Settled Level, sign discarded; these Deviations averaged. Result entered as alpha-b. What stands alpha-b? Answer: 0.06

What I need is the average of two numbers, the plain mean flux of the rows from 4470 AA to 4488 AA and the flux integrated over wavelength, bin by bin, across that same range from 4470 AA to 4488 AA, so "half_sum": 233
